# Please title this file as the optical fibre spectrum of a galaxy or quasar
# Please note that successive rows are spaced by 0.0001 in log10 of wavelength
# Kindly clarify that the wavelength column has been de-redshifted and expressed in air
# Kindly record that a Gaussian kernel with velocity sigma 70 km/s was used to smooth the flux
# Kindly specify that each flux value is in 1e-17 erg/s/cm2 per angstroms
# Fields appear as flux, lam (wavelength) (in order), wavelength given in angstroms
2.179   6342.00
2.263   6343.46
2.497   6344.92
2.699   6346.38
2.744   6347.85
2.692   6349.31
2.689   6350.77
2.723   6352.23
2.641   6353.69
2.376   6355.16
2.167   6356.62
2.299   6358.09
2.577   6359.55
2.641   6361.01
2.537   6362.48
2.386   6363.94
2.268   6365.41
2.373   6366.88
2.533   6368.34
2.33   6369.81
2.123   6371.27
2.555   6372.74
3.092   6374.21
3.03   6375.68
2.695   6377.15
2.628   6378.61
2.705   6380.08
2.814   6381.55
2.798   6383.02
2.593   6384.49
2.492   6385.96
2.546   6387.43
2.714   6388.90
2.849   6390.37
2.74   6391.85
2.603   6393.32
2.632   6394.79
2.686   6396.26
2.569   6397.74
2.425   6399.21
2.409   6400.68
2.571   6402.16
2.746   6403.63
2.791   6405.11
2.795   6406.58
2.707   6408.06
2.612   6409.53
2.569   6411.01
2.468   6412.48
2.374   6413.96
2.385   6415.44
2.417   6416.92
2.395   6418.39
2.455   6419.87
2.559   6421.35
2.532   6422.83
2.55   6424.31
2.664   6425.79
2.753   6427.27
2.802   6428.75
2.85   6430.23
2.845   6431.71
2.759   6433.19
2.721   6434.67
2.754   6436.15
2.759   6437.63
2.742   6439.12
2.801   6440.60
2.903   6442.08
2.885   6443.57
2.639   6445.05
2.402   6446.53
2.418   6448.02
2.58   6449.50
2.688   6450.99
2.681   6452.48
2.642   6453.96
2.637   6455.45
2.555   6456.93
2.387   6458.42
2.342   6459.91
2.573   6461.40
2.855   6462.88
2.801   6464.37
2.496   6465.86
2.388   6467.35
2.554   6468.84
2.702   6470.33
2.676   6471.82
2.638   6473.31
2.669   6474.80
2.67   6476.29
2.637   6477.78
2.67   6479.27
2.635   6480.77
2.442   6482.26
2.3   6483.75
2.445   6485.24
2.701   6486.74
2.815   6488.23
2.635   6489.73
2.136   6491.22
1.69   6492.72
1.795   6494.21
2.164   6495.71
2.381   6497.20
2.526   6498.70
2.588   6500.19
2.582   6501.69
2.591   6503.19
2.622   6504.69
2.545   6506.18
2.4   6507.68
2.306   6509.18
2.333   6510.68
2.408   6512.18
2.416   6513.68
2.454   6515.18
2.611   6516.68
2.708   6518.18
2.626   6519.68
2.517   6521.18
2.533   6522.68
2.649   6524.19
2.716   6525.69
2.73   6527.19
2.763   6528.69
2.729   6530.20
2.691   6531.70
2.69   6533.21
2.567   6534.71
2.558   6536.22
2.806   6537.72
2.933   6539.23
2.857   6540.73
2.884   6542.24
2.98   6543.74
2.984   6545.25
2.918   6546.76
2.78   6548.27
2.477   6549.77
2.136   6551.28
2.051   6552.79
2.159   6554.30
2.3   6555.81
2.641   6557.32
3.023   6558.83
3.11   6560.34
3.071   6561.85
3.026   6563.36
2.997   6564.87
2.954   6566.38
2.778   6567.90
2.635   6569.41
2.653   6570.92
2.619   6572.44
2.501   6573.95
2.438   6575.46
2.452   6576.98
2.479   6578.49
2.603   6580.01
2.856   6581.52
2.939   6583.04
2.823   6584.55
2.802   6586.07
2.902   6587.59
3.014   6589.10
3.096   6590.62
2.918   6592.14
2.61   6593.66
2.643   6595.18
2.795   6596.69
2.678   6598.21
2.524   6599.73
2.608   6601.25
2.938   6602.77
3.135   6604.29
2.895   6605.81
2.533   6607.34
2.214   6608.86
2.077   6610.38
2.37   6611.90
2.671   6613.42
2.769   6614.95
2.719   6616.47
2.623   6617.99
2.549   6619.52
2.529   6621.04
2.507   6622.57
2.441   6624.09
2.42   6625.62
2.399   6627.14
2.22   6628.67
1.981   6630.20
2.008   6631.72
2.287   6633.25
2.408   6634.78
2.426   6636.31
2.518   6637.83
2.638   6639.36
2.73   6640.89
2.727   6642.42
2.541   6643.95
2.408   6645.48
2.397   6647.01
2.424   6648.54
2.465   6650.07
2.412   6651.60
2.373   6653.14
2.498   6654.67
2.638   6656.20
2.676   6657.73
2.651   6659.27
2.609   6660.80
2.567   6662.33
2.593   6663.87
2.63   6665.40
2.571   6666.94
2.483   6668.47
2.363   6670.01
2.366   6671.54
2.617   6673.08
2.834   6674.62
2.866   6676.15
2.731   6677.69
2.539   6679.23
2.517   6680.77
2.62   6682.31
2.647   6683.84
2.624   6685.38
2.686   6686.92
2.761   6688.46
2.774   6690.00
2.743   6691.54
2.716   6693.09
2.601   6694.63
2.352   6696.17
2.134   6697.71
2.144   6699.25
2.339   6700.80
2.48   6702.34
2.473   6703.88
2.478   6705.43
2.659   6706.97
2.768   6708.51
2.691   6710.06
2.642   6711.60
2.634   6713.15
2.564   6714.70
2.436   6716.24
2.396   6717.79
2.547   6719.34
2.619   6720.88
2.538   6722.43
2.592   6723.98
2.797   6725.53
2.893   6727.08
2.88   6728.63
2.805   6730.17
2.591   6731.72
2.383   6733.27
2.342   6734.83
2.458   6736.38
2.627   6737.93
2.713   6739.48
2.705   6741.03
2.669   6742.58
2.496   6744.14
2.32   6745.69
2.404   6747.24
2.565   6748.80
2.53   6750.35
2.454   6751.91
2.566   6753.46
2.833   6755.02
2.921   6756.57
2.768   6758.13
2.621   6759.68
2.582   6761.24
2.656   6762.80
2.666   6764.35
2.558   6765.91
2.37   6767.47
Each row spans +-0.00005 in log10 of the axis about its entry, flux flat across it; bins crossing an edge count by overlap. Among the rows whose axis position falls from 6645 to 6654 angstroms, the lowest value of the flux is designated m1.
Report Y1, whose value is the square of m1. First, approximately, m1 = 2.373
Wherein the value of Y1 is 5.6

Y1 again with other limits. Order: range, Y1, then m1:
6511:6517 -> 5.8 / 2.408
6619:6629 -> 4.9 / 2.22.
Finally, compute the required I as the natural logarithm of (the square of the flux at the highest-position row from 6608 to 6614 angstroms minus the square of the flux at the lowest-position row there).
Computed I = 0.8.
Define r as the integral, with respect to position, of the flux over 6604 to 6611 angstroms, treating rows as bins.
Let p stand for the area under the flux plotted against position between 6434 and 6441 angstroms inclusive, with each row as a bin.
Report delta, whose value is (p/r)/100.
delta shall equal 0.0108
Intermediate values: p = 19.3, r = 17.8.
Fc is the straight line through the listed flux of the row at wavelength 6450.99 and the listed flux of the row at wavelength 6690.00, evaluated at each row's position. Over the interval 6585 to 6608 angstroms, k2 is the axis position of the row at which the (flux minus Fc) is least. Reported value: 6599.73 angstroms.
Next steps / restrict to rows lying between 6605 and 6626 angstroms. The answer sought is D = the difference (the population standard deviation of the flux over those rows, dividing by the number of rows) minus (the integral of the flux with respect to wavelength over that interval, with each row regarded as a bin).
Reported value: -53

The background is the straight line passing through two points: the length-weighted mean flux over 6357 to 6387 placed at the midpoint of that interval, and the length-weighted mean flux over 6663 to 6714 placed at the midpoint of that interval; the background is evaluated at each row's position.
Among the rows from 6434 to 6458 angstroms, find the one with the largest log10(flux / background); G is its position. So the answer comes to 6442.08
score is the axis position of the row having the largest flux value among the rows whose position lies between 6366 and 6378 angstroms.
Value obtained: 6374.21 angstroms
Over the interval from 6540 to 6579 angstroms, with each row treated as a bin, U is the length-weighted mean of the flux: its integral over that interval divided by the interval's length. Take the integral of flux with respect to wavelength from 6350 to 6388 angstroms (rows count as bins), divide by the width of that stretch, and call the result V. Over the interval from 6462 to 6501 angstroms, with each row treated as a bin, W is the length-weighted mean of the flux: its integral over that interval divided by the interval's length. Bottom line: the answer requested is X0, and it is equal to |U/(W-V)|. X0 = 44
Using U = 2.69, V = 2.56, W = 2.50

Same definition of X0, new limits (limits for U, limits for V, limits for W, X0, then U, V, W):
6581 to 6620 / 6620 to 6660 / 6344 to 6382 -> 24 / 2.72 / 2.45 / 2.57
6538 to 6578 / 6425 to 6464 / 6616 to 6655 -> 12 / 2.71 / 2.68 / 2.45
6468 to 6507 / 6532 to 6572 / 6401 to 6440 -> 27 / 2.49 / 2.73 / 2.64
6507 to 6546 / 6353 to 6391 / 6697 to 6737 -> 157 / 2.65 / 2.57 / 2.55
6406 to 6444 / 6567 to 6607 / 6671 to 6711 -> 17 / 2.65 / 2.74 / 2.58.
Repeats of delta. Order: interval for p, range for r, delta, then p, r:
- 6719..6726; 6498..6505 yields 0.0101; 18.3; 18.1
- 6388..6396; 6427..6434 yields 0.0110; 21.6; 19.6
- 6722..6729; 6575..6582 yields 0.0107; 19.2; 17.9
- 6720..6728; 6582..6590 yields 0.0093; 21.5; 23.2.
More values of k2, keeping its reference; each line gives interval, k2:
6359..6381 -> 6371.27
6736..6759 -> 6745.69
